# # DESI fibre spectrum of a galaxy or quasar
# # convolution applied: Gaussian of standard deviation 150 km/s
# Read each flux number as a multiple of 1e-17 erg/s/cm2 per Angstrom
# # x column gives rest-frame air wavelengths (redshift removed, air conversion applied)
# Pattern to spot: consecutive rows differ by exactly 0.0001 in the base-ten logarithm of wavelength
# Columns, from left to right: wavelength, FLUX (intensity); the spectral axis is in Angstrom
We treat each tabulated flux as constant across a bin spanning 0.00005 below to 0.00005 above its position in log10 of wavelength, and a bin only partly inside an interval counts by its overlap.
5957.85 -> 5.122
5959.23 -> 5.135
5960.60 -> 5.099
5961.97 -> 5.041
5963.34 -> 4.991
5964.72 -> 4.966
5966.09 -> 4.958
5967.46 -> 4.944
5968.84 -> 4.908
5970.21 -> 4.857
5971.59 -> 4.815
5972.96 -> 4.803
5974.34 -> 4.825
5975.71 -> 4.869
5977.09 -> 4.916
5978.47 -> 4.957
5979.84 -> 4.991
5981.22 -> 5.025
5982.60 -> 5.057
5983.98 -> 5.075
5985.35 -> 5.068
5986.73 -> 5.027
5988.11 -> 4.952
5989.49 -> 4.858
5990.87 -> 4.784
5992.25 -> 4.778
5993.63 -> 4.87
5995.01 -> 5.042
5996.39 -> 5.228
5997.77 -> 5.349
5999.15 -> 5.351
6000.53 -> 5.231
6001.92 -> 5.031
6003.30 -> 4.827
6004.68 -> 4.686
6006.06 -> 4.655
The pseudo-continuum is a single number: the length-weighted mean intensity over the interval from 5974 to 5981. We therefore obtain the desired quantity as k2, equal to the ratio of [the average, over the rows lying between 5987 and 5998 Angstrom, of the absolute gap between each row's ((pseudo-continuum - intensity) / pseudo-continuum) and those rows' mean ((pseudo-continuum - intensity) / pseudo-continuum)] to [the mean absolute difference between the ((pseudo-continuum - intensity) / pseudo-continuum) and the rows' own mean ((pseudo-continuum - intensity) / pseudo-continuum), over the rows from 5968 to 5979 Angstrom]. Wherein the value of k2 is 3.8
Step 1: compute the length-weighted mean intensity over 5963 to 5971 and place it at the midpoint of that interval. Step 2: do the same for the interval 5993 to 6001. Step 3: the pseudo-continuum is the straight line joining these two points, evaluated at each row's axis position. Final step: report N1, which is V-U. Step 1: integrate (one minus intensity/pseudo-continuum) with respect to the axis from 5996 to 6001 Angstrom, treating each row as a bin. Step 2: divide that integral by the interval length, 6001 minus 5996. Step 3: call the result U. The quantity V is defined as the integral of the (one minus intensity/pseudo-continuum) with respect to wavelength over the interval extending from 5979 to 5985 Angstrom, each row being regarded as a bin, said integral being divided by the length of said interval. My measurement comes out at 0.023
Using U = -0.020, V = 0.00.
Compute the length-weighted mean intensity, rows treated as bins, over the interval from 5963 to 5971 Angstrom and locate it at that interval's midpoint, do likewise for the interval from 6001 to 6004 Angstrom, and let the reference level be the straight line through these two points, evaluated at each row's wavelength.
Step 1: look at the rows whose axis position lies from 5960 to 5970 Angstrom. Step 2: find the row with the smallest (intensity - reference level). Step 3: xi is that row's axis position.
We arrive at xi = 5968.84 Angstrom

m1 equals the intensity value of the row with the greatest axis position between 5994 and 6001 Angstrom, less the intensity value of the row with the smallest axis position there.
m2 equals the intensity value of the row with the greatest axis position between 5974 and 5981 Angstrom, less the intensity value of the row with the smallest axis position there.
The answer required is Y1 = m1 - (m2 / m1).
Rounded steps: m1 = 0.19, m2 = 0.2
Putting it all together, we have -1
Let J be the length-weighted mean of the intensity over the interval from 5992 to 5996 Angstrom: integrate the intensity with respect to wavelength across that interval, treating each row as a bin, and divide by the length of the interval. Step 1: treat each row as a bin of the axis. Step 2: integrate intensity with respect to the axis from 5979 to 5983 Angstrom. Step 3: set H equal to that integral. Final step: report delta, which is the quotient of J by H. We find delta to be 0.246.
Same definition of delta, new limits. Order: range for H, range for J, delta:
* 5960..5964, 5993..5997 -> 0.250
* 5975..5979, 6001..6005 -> 0.248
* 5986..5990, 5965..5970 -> 0.250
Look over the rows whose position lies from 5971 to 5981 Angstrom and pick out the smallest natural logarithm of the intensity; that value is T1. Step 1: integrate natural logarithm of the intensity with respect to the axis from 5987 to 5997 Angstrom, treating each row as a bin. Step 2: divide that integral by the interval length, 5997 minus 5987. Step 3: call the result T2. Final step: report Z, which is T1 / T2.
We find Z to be 0.98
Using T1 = 1.57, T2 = 1.59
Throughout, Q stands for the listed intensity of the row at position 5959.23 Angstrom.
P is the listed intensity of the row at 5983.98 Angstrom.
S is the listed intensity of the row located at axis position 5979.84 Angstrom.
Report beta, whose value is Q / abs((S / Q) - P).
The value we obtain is 1.25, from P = 5.075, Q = 5.135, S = 4.991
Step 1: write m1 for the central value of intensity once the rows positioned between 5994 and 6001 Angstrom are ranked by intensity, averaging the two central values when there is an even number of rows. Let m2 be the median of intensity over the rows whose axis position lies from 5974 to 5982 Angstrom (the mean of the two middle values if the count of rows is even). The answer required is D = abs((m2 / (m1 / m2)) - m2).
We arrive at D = 0.28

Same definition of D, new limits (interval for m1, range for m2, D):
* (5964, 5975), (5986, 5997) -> 0.03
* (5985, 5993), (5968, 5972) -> 0.05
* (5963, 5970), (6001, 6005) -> 0.13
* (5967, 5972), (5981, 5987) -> 0.18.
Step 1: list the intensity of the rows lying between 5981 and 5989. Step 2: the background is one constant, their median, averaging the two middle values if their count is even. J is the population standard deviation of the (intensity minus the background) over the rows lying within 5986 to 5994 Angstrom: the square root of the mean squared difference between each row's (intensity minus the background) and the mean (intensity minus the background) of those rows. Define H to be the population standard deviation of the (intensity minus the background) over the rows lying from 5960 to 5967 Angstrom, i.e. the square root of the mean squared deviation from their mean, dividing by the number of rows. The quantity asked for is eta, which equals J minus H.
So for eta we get 0.04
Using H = 0.053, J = 0.09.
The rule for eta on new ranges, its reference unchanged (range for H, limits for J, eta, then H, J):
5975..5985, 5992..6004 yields 0.14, 0.070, 0.21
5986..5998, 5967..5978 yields -0.14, 0.186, 0.05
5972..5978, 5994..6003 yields 0.09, 0.043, 0.13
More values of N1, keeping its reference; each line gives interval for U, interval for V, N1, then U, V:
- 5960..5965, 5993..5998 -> 0.040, -0.028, 0.01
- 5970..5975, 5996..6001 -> -0.050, 0.031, -0.02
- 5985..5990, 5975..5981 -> -0.009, 0.025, 0.02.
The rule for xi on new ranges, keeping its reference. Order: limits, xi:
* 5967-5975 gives 5972.96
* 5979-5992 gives 5990.87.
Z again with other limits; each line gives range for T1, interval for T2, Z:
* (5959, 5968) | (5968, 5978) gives 1.01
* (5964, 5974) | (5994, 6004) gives 0.96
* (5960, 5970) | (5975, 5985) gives 0.99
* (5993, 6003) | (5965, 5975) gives 1.00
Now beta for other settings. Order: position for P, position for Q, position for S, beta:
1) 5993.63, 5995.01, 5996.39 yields 1.32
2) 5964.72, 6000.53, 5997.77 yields 1.33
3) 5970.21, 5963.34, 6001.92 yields 1.30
